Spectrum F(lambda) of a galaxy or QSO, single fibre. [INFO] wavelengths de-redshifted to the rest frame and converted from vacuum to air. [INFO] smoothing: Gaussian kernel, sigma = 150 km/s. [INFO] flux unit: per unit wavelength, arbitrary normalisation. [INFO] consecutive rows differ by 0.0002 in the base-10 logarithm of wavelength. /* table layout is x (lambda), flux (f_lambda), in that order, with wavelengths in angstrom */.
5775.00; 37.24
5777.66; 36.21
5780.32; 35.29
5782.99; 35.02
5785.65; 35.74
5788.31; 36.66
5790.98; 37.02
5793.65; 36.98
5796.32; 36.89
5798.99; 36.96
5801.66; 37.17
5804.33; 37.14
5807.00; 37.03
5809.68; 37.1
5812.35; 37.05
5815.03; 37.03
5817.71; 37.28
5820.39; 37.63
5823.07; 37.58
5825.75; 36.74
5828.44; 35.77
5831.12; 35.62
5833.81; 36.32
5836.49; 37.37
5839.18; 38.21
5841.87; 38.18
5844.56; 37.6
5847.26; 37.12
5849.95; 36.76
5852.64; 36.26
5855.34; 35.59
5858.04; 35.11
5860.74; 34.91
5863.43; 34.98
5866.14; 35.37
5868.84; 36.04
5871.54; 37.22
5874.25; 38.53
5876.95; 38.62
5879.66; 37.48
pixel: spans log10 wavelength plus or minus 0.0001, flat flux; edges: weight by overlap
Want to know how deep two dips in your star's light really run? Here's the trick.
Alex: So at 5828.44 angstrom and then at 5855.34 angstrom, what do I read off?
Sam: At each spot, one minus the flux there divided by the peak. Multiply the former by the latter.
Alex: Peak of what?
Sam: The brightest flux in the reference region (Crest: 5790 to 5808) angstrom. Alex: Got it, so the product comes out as 0.0016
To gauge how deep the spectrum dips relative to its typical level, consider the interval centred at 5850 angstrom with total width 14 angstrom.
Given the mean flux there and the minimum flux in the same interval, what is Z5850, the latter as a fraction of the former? 0.971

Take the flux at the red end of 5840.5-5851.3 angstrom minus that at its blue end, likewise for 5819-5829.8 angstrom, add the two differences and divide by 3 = -1.1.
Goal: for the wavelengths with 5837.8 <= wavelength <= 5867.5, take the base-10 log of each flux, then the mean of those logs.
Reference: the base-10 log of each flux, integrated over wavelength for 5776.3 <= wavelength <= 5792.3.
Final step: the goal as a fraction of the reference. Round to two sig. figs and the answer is 0.063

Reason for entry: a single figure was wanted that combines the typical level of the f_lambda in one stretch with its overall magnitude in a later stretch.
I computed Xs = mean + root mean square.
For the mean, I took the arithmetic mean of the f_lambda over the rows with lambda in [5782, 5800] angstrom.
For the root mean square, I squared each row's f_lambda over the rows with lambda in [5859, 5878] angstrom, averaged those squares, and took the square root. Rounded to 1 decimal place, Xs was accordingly 73.0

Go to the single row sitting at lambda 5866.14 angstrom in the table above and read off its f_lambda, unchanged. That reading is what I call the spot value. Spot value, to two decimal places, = 35.37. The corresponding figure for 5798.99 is 36.96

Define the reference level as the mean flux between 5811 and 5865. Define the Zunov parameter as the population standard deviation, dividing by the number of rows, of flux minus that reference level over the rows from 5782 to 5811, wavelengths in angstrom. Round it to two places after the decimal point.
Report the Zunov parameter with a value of 0.65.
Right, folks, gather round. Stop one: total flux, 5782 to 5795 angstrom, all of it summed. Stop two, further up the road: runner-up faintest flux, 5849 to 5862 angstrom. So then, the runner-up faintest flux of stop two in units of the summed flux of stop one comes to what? 0.194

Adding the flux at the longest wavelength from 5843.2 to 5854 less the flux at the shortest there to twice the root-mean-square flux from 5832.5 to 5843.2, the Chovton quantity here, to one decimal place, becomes 73.7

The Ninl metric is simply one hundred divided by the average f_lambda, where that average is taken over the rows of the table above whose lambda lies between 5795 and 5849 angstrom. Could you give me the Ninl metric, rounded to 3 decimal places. 2.696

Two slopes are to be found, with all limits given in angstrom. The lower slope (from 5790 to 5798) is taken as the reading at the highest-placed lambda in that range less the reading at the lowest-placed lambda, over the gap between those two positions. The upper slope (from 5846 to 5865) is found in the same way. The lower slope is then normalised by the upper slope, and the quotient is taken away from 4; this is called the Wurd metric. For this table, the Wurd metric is 3.8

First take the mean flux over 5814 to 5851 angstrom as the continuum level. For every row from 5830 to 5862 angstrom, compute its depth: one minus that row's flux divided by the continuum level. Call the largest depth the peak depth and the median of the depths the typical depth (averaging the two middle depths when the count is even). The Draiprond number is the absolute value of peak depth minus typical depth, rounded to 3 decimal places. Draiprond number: 0.044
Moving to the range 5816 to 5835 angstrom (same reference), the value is 0.030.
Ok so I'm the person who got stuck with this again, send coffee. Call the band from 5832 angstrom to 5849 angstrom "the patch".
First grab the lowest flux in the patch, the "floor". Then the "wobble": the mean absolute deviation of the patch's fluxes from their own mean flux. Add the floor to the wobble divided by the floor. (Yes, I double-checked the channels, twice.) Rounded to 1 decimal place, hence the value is 36.3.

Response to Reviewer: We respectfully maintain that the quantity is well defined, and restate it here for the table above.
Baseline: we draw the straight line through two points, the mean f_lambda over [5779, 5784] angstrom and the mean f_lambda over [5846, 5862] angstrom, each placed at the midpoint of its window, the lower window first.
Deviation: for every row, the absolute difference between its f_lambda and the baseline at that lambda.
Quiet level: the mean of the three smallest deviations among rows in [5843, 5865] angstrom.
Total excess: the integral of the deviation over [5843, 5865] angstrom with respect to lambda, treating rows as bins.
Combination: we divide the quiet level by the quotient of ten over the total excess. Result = 1.1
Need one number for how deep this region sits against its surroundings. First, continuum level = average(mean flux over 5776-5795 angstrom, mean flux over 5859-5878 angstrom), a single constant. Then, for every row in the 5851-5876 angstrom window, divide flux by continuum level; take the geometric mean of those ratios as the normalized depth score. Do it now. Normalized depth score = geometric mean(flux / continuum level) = 0.991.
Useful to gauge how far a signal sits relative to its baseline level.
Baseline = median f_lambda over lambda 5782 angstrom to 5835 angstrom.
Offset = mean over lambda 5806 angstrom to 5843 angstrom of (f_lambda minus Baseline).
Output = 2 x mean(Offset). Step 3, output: 0.1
